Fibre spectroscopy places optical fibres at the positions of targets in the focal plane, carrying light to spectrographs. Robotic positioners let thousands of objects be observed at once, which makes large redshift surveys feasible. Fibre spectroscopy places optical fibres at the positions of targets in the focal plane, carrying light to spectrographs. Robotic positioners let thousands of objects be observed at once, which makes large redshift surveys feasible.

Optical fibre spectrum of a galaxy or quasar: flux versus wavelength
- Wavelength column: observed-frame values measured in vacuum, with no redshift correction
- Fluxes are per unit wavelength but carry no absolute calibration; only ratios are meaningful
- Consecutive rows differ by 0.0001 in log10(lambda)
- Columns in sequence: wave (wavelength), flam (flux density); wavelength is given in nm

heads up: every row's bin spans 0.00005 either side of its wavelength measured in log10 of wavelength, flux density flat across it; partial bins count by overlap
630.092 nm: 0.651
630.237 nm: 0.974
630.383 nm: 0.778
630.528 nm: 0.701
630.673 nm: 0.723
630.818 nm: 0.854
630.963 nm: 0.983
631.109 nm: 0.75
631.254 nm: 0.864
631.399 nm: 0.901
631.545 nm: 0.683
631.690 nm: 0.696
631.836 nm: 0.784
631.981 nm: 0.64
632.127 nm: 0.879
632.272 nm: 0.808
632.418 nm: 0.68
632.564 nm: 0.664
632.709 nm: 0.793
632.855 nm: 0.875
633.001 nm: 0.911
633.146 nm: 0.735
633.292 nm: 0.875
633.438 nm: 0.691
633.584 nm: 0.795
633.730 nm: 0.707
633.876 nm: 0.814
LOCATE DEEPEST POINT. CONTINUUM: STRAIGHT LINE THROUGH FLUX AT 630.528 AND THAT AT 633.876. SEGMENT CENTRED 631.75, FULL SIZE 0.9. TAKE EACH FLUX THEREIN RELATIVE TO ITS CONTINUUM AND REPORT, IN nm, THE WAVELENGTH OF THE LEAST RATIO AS 631.981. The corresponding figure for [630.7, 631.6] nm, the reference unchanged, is 631.545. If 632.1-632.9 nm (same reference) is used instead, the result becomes 632.564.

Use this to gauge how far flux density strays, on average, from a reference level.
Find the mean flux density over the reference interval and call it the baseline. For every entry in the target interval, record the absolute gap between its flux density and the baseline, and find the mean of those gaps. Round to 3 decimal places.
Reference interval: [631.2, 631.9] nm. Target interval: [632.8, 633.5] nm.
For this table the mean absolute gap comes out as 0.090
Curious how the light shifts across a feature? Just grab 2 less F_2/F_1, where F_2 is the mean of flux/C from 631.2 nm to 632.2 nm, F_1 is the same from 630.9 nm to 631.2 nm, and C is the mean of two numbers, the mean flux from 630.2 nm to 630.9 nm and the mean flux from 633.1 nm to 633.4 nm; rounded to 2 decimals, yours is 1.10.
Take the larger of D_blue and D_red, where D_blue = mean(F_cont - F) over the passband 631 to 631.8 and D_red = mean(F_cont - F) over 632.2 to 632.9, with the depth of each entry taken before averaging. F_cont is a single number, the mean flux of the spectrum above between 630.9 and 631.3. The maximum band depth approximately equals 0.10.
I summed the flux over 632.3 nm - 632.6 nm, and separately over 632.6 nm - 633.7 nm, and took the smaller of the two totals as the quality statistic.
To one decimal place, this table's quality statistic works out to 1.3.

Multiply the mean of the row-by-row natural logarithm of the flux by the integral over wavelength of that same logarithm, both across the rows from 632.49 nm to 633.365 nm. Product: 0.04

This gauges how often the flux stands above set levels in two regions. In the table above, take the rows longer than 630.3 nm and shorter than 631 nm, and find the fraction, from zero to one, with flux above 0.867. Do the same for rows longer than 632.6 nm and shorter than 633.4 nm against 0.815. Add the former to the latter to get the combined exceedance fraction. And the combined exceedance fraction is 0.80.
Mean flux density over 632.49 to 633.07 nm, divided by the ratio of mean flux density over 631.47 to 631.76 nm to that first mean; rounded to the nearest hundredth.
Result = 0.95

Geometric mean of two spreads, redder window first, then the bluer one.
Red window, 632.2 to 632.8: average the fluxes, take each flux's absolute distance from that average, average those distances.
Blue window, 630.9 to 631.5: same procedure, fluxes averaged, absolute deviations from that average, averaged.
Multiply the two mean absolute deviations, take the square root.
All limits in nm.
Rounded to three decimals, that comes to 0.066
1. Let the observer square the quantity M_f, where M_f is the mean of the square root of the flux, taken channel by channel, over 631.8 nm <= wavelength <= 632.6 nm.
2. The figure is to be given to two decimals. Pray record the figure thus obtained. 0.74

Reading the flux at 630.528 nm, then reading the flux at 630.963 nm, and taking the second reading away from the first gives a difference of -0.28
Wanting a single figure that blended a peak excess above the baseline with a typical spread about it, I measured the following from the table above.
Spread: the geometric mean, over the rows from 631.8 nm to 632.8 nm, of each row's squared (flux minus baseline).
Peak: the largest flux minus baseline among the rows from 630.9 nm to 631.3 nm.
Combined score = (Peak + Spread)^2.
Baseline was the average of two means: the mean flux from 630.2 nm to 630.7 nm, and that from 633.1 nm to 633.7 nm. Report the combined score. 0.04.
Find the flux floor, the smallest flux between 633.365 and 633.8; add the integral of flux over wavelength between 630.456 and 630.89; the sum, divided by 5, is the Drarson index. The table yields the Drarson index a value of 0.204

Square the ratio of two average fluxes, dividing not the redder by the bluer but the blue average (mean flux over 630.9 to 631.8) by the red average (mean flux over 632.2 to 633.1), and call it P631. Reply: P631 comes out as 1.06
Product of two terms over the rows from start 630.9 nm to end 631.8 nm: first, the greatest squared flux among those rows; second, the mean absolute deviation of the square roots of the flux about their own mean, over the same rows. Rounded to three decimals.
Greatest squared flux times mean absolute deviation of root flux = 0.055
